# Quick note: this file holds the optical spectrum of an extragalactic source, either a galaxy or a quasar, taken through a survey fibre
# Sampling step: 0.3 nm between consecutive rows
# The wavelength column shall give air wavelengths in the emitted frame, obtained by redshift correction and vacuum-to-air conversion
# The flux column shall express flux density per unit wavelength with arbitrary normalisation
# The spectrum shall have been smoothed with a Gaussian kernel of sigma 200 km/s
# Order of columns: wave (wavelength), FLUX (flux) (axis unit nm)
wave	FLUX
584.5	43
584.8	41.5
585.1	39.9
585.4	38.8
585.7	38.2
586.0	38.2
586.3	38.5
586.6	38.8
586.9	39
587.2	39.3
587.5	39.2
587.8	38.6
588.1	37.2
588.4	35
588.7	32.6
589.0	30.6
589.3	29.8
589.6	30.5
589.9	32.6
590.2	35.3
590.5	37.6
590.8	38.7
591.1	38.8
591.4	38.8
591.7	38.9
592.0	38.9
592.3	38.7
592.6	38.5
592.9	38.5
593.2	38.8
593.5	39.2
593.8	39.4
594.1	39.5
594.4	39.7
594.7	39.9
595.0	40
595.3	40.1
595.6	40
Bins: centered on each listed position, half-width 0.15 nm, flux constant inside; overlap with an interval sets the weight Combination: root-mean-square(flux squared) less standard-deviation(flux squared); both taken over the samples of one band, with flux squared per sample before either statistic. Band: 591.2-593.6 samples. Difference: 1488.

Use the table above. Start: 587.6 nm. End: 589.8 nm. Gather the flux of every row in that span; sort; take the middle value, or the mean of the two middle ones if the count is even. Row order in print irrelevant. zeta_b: 32.6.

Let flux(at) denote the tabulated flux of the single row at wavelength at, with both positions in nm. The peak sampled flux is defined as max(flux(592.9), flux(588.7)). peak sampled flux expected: 38.5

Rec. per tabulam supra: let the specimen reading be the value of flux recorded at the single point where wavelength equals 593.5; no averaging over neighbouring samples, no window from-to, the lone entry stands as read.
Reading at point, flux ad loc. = 39.2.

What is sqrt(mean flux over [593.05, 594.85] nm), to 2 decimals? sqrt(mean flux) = 6.28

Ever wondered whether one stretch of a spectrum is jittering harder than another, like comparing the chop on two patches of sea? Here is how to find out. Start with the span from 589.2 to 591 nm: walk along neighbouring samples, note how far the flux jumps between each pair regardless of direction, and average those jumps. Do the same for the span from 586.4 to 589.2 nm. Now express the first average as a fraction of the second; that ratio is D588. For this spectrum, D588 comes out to 1.5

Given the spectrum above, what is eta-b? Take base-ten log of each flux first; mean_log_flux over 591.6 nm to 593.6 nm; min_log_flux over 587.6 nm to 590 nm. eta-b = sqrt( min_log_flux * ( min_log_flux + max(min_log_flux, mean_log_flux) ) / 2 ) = 1.50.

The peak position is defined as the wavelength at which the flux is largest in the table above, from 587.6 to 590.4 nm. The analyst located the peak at 587.8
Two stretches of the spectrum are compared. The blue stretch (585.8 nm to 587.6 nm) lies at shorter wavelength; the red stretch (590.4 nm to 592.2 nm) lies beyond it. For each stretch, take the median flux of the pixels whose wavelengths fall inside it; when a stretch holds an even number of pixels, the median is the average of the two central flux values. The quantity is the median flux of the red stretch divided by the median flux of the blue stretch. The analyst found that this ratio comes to 1.00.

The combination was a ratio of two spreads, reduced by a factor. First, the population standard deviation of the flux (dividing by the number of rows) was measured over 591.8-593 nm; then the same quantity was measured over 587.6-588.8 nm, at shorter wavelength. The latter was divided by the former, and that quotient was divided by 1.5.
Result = 9.1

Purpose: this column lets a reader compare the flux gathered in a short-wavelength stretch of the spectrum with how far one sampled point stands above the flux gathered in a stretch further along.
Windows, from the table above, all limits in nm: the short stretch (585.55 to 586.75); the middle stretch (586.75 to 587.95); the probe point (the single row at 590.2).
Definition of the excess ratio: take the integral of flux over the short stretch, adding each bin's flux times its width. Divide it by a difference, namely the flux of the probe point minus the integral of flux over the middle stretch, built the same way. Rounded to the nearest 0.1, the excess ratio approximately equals -4.0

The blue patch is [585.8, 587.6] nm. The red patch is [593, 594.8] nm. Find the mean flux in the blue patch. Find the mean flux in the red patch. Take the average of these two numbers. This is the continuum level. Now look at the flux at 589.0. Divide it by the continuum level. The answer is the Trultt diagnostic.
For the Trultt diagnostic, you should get 0.78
